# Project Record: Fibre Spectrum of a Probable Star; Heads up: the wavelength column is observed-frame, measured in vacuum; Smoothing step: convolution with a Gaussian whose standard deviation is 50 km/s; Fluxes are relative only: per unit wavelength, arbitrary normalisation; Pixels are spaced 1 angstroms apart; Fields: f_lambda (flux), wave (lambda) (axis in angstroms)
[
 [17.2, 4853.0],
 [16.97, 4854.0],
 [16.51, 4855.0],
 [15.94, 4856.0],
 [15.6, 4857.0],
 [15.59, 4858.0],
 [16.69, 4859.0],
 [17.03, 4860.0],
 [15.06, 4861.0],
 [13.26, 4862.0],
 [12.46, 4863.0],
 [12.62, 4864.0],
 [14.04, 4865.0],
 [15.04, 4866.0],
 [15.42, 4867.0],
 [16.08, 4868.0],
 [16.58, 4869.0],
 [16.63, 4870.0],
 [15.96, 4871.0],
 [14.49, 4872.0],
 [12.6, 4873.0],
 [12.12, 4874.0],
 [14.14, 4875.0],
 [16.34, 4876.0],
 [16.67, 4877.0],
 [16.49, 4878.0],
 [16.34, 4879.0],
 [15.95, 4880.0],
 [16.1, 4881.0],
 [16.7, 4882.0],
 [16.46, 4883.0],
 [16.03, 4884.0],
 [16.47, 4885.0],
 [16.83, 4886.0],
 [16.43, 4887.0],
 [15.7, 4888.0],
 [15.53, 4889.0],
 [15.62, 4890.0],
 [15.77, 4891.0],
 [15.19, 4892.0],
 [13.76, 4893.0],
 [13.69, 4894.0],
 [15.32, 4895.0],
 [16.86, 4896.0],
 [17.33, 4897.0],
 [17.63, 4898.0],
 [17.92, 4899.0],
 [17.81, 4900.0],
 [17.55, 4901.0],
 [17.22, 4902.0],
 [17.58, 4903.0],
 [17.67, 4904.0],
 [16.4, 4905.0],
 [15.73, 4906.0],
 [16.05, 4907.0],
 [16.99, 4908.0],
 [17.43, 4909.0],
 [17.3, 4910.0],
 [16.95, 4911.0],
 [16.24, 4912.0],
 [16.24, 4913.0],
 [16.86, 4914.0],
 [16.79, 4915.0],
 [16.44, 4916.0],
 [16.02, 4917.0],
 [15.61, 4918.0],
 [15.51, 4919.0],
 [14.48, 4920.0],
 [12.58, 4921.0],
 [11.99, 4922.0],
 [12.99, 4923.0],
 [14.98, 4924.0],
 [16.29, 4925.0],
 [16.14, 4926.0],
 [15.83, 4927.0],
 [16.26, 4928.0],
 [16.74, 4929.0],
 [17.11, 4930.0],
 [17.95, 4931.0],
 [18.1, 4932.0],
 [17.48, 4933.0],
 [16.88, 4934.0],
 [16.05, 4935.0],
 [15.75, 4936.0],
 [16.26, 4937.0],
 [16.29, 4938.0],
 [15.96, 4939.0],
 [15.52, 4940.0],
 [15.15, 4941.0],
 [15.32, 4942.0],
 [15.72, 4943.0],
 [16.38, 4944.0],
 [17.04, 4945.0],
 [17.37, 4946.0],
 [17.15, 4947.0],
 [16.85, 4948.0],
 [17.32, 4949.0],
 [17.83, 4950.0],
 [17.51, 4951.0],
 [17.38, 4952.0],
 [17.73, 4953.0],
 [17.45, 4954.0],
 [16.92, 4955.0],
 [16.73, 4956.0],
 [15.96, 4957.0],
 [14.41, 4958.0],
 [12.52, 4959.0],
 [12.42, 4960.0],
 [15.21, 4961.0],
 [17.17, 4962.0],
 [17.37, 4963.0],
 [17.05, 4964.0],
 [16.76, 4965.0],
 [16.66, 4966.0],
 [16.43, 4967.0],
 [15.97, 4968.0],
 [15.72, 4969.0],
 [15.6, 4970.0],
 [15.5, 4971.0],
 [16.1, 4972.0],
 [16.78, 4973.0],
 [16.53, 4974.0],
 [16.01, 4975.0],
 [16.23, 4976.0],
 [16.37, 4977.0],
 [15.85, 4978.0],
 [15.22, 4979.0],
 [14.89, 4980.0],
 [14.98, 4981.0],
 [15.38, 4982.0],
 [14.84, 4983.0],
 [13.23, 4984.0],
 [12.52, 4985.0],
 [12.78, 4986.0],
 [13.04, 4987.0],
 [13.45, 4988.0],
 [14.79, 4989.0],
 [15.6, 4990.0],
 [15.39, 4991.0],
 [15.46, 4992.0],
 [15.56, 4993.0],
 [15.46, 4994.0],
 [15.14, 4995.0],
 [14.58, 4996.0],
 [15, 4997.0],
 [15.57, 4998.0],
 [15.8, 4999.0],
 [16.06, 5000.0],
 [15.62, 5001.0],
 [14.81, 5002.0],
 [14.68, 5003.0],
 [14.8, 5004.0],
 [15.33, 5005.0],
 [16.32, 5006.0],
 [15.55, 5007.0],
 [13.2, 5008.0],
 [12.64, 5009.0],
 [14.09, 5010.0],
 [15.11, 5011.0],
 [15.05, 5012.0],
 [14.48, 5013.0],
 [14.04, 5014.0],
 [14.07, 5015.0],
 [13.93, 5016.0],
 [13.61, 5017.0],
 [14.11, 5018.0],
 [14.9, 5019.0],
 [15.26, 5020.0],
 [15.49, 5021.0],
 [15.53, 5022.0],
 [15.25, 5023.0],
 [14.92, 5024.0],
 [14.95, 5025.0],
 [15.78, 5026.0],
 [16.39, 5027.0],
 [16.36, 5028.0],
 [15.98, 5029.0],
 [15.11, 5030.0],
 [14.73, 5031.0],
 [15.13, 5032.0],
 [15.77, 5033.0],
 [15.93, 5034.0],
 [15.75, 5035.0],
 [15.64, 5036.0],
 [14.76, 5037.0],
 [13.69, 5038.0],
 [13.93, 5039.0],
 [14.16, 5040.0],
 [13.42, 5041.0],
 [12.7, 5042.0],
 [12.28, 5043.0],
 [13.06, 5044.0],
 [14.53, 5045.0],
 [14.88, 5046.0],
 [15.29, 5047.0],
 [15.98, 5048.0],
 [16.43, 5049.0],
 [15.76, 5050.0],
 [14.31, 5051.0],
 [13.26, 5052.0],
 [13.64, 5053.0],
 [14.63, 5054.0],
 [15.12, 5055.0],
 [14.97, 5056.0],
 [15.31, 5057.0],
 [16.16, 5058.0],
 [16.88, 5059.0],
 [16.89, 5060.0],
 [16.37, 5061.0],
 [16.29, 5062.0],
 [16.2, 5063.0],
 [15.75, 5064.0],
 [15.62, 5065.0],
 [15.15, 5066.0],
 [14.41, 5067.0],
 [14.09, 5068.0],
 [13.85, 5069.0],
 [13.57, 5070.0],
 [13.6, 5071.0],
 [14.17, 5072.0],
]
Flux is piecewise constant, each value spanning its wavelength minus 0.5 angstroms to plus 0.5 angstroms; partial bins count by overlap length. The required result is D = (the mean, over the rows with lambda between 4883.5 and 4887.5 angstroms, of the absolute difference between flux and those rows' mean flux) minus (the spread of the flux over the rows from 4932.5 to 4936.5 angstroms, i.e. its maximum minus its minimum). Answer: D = -1.5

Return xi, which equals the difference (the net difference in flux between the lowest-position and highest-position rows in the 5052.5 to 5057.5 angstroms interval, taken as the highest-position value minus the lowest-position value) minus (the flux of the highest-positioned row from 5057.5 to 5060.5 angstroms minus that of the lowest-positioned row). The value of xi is 0.9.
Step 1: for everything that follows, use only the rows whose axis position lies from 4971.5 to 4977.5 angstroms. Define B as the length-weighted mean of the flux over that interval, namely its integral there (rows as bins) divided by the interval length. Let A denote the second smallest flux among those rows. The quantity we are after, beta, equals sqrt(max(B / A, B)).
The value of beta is 4.04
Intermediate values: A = 16.1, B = 16.3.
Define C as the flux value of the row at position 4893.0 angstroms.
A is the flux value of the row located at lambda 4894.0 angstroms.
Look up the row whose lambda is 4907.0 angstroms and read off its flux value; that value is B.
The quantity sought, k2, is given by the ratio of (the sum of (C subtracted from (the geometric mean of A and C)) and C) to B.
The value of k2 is 0.86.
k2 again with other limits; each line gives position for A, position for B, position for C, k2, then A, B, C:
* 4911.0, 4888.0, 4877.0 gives 1.07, 16.95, 15.7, 16.67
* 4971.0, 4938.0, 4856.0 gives 0.96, 15.5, 16.29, 15.94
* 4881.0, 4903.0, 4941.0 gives 0.89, 16.1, 17.58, 15.15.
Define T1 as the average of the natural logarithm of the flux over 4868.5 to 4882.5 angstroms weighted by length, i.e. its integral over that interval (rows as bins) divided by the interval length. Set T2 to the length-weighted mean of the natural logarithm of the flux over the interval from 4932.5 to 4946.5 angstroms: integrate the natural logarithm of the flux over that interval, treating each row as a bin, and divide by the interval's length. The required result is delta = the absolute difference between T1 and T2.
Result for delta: 0.05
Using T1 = 2.74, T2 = 2.79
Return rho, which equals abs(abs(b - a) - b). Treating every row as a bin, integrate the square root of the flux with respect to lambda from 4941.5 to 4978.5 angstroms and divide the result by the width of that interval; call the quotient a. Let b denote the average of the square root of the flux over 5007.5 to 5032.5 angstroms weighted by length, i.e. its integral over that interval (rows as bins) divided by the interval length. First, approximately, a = 4.04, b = 3.85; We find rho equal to 3.66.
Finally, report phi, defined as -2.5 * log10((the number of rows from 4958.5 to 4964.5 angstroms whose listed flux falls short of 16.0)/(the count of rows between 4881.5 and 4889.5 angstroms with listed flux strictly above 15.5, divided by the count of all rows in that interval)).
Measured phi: -1.2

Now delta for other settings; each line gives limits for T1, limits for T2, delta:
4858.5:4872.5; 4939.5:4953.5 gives 0.11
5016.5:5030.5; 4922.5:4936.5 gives 0.07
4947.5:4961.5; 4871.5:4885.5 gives 0.04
